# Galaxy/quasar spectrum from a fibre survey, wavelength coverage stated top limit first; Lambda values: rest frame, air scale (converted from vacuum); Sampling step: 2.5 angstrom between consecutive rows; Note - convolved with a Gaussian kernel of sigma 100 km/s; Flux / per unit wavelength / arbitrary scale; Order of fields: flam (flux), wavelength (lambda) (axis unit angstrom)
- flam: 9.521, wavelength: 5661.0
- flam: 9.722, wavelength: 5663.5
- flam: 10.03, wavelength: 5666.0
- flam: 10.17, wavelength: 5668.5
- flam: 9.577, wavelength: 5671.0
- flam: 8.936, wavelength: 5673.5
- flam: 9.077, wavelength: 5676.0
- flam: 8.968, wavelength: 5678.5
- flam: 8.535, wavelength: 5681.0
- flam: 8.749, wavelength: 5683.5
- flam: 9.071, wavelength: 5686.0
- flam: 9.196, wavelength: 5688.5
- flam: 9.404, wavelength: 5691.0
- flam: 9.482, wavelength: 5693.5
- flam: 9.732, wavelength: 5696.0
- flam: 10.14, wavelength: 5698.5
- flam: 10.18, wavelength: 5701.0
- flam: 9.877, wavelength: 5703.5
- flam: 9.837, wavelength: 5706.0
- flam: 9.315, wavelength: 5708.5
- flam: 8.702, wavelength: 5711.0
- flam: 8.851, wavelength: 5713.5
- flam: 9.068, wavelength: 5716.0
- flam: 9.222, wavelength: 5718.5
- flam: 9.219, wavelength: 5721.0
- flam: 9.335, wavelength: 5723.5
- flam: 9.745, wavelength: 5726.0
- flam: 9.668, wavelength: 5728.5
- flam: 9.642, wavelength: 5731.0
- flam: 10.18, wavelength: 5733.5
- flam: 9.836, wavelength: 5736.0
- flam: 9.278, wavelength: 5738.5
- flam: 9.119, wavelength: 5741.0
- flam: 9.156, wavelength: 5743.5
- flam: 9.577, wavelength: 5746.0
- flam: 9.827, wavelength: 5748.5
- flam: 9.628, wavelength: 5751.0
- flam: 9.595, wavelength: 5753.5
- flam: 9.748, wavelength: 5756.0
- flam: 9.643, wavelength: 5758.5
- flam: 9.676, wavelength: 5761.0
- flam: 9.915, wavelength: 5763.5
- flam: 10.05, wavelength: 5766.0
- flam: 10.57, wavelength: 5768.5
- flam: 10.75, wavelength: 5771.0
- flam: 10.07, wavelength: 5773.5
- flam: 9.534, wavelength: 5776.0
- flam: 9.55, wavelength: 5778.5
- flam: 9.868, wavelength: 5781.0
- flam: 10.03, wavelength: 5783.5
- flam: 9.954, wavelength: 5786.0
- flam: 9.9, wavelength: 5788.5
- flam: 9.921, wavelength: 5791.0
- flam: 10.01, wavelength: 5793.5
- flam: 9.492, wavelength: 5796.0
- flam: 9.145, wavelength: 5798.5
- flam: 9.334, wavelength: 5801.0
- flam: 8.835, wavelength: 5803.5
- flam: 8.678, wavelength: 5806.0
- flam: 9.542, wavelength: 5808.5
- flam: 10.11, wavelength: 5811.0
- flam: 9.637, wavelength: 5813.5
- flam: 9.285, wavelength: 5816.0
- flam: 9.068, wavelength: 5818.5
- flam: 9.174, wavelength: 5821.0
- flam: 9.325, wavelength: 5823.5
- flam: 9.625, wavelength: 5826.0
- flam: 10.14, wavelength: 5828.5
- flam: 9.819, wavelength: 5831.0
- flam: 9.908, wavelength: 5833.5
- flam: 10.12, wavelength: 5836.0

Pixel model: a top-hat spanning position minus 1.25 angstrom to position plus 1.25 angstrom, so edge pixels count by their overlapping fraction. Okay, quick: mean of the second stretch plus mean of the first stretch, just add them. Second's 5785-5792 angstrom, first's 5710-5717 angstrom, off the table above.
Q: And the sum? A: 18.8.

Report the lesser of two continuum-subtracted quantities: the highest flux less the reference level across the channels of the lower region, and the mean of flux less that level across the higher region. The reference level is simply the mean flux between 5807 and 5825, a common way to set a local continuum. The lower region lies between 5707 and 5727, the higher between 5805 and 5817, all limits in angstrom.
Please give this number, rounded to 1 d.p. 0.0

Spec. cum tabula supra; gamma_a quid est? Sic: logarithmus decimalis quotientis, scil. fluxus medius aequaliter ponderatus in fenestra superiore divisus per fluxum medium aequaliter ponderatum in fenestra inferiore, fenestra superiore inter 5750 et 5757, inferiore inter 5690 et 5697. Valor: 0.0053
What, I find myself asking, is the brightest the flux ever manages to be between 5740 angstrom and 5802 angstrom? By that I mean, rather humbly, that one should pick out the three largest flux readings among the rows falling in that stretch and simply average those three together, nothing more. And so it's 10.5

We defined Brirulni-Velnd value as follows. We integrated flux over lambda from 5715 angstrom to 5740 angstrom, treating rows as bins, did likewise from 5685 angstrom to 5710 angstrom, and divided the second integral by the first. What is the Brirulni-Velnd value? 1.01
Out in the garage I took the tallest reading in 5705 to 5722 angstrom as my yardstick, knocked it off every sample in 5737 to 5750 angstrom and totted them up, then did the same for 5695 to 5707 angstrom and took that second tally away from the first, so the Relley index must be -2.8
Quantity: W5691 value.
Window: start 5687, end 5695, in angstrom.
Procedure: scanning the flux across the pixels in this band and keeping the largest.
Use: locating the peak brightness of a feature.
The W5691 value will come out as 9.482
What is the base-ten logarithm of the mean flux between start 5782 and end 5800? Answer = 0.990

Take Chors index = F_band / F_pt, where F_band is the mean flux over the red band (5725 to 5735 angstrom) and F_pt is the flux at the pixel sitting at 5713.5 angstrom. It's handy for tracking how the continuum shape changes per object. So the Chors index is 1.11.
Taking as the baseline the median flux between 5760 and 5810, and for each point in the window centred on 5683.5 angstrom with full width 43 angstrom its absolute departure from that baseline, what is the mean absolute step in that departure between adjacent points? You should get 0.196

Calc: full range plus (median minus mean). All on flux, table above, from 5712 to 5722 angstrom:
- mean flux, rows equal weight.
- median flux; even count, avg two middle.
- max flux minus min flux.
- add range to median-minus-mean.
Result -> 0.4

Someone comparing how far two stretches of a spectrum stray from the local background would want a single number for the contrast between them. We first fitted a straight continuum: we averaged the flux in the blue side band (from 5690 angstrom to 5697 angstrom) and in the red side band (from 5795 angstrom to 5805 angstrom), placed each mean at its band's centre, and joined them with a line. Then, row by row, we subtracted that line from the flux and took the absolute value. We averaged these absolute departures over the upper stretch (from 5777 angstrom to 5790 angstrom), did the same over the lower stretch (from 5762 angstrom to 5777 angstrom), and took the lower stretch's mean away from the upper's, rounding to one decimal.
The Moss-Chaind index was -0.2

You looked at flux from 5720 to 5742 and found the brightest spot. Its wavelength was 5733.5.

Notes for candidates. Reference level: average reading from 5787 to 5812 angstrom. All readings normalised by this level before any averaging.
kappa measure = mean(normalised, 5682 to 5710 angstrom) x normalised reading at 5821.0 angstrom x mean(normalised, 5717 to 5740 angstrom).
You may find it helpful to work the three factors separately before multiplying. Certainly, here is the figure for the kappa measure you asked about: 0.98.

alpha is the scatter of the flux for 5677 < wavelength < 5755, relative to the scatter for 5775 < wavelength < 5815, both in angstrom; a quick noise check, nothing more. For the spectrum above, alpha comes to 1.0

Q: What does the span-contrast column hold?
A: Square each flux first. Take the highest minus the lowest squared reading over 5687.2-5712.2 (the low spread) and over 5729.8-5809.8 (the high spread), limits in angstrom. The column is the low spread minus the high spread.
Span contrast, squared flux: -12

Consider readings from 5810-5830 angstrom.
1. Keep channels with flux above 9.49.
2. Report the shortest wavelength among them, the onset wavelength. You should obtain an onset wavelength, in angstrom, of 5811.0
